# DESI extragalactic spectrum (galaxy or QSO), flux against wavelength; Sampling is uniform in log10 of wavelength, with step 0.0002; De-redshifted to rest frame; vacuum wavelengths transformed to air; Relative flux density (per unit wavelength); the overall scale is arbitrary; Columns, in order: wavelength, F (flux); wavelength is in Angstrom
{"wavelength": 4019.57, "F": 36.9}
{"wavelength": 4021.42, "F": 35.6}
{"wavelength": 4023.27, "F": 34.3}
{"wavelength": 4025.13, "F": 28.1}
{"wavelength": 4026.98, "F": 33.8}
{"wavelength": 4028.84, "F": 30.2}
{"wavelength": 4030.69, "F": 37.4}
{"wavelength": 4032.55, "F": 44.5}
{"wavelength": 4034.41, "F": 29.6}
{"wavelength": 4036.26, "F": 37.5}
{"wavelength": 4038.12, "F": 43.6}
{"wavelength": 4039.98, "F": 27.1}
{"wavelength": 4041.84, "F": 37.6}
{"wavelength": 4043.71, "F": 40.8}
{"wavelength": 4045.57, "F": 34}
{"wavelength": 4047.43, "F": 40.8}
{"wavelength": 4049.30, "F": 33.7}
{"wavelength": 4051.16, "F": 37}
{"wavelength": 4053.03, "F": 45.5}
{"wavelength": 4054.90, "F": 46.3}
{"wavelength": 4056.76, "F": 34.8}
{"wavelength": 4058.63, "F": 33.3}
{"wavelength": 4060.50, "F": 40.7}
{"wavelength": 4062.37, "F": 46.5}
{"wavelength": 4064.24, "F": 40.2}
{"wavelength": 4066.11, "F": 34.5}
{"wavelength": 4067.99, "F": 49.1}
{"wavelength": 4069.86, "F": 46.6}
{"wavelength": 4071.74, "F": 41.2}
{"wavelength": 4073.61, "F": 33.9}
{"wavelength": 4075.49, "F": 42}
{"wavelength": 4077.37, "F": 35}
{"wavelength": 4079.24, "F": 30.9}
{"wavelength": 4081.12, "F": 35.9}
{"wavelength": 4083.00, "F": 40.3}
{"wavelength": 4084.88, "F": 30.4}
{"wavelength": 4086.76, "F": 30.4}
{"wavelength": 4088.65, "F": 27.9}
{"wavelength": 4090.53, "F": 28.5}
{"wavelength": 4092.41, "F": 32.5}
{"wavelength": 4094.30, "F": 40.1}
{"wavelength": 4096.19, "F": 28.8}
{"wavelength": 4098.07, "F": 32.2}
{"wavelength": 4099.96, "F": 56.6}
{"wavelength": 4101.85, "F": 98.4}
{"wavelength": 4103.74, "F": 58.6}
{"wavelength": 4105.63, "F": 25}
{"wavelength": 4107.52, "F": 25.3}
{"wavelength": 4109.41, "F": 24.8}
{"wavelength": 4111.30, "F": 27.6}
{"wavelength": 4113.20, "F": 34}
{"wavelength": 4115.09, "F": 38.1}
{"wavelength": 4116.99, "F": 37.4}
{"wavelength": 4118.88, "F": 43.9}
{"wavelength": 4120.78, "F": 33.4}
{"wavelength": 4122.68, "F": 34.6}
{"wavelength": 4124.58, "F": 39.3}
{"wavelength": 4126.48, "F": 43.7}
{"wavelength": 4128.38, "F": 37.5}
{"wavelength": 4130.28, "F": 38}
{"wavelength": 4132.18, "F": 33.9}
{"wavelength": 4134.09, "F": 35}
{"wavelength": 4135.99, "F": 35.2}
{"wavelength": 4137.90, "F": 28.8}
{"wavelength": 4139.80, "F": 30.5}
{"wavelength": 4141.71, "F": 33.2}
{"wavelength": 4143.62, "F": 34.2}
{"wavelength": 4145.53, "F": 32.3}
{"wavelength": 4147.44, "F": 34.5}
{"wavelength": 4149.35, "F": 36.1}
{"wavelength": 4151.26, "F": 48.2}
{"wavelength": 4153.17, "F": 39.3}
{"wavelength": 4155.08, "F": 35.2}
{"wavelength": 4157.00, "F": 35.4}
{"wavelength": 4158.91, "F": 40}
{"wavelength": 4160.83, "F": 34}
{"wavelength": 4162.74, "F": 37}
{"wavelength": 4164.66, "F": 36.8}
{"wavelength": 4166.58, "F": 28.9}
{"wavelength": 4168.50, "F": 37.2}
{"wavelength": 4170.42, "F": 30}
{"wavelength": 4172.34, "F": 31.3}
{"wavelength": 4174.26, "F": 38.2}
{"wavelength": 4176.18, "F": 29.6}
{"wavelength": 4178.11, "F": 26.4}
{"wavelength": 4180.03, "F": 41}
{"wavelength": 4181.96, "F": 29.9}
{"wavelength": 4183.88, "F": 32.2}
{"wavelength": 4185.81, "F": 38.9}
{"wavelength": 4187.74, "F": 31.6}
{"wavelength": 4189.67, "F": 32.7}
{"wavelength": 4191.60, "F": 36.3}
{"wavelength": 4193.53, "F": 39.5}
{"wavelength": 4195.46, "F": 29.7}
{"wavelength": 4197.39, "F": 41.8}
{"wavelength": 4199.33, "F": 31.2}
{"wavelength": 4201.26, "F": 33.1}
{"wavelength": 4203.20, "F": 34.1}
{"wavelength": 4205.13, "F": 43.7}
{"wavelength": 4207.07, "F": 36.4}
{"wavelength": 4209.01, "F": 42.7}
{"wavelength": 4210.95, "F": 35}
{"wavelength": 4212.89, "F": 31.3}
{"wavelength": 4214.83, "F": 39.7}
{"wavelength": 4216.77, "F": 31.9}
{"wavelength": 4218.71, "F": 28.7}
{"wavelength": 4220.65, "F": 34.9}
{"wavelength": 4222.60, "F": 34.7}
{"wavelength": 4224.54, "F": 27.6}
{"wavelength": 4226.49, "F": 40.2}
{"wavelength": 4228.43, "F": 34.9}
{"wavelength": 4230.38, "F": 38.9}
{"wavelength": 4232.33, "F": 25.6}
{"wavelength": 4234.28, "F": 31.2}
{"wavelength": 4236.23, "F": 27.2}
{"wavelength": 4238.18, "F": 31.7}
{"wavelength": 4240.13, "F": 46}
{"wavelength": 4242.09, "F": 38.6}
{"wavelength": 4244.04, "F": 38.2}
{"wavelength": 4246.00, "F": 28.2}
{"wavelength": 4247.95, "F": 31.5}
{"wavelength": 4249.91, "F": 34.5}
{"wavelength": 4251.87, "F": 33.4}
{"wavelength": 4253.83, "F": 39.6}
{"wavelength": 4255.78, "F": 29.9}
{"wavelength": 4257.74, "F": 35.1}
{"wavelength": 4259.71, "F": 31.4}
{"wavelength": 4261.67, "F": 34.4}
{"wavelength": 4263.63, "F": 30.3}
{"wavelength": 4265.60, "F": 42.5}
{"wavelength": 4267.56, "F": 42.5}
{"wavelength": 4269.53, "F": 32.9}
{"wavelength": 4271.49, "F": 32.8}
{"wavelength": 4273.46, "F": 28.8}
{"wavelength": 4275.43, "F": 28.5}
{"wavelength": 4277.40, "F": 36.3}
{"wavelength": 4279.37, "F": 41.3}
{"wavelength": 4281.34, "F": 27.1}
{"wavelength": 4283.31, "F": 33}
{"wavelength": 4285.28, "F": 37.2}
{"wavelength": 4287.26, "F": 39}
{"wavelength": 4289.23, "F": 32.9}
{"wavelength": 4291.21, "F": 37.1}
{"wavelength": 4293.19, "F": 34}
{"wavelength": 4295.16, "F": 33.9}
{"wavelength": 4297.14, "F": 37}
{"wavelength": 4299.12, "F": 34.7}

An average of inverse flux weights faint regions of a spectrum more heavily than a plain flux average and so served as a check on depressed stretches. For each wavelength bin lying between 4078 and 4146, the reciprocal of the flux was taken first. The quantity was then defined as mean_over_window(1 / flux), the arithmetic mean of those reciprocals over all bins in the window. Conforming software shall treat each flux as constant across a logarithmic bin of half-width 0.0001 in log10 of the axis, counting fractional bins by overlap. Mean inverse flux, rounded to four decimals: 0.0293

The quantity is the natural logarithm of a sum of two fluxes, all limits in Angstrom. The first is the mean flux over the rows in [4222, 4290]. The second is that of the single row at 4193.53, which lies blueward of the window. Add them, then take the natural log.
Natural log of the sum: 4.300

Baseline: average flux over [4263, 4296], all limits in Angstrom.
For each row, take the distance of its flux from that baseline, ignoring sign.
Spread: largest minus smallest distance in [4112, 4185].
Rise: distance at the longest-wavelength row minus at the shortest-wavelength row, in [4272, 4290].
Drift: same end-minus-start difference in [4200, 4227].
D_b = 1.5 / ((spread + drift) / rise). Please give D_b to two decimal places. -0.36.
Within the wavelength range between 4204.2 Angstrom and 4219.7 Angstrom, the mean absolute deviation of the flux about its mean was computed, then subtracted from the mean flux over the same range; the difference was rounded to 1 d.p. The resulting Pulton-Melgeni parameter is 31.7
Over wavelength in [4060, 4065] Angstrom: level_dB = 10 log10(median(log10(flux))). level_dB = 2.07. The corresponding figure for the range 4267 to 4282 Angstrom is 1.81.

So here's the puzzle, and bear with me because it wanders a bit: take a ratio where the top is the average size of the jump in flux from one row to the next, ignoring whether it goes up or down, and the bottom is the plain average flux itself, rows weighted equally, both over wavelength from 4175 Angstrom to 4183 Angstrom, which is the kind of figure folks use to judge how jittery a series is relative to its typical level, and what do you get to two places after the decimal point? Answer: 0.30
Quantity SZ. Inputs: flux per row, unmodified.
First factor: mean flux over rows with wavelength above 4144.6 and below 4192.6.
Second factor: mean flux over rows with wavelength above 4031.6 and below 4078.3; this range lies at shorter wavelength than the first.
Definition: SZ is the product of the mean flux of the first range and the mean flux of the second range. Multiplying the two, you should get 1363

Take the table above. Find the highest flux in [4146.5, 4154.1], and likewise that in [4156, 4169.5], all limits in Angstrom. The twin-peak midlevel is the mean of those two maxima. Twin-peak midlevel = 44.1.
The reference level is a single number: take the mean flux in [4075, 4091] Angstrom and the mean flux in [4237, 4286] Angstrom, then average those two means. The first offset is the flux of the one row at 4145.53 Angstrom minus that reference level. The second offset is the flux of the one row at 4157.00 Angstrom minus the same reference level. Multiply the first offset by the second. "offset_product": -2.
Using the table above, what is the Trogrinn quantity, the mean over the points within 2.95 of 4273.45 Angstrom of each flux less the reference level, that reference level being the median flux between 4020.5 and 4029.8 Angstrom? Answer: -4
